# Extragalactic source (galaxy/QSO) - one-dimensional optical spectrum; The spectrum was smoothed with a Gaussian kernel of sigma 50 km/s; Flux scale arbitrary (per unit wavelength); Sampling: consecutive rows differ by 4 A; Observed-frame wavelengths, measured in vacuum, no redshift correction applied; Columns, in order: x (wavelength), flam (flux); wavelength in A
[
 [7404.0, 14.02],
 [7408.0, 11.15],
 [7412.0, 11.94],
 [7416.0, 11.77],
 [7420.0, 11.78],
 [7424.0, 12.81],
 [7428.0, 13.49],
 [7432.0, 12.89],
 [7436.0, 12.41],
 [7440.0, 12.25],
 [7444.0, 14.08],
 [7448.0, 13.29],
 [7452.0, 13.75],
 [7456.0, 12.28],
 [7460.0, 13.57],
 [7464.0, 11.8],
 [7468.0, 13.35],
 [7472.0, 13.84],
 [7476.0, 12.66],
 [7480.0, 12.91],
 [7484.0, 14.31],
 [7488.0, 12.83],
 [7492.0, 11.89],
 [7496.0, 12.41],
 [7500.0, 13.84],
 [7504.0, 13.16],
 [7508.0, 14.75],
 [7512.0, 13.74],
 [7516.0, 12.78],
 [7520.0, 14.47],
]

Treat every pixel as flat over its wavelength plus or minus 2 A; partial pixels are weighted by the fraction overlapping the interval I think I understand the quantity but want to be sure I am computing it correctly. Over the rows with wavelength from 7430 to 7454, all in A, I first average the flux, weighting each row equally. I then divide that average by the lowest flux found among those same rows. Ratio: 1.07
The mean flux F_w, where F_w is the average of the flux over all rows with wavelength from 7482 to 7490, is 13.6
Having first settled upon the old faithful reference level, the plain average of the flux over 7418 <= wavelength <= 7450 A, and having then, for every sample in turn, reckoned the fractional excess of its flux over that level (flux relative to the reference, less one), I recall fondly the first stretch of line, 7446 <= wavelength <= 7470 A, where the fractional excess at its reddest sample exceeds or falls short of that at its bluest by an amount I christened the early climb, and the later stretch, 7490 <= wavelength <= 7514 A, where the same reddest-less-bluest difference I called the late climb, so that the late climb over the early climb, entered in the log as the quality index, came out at 31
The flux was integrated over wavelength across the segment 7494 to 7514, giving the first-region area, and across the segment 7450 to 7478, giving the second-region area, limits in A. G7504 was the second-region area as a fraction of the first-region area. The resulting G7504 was 1.34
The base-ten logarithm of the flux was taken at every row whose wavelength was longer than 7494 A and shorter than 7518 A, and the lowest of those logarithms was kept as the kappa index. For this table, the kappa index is 1.09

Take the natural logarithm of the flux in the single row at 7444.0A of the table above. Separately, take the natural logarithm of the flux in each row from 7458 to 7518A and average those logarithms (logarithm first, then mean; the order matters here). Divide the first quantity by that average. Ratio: 1.03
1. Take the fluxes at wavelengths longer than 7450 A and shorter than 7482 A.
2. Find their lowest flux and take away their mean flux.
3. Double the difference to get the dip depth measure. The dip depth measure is -2.44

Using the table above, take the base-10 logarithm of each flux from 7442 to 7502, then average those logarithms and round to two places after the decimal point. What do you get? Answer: 1.12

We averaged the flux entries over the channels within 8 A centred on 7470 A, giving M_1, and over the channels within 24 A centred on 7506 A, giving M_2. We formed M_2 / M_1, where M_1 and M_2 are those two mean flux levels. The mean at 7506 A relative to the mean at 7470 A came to 0.99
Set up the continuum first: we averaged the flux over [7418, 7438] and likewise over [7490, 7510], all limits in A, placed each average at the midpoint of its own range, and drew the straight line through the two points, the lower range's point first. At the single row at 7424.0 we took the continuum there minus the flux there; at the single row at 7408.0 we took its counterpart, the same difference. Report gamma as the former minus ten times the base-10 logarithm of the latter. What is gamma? -1.6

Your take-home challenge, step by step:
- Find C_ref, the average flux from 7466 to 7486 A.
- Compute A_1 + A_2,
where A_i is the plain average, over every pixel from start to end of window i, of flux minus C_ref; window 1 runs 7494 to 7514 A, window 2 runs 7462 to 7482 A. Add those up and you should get -0.34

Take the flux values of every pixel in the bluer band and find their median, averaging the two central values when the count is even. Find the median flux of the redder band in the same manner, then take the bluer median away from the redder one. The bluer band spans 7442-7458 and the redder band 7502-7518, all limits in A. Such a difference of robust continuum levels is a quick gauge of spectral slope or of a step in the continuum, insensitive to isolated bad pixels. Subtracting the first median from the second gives -0.07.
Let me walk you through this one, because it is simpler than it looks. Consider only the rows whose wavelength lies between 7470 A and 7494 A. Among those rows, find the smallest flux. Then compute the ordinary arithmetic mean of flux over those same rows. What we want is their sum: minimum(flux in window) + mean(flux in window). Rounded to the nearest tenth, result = 25.0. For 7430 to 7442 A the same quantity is 24.8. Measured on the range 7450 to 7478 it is 24.8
